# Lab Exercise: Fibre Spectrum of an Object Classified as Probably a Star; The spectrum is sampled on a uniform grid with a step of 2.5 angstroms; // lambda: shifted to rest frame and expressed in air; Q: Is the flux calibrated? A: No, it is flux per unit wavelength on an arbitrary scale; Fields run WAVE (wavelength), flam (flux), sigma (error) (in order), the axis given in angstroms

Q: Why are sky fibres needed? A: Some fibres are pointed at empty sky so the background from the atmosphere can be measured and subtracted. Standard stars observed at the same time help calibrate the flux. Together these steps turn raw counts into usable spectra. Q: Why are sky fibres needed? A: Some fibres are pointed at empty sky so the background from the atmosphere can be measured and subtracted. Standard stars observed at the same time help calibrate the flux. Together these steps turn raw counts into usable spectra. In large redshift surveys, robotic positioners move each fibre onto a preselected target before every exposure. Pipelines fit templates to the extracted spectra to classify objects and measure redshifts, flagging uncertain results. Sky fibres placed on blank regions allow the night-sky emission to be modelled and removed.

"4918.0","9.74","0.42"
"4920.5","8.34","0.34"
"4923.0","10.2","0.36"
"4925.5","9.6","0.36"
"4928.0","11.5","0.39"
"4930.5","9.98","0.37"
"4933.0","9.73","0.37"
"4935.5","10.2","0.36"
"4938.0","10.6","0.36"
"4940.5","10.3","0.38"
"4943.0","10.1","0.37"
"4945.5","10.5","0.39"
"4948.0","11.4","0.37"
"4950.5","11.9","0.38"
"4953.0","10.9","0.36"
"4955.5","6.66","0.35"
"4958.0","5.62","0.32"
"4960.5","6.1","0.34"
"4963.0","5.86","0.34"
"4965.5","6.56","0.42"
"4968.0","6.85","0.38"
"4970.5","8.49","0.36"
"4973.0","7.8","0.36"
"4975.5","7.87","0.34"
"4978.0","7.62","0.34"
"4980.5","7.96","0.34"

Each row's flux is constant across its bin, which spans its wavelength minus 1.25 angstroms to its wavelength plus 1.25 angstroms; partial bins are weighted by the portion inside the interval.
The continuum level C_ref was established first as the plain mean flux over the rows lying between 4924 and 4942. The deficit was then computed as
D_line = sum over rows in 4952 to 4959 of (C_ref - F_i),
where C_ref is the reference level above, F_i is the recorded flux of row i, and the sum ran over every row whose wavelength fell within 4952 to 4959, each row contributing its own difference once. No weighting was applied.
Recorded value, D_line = 7.6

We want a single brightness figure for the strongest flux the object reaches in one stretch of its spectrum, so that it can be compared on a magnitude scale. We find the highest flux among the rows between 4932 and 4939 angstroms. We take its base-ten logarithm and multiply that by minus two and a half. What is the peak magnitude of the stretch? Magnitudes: -2.6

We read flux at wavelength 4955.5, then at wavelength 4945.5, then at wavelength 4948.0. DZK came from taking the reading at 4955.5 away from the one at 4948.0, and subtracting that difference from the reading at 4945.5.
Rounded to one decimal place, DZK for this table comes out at 5.8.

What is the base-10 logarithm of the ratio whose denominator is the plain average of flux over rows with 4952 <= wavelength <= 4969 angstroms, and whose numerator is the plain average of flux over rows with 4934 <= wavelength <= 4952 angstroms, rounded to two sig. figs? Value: 0.19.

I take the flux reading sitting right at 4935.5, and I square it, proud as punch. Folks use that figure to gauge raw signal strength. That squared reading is 104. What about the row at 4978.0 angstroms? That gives 58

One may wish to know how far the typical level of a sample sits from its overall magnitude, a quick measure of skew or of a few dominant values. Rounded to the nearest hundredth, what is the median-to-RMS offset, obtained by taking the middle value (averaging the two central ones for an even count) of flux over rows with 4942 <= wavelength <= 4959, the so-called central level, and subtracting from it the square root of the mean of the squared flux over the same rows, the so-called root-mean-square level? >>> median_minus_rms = 0.65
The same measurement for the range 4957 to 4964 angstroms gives 0.00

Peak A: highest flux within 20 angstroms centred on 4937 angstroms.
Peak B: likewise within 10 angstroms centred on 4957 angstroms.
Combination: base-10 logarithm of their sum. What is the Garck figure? 1.35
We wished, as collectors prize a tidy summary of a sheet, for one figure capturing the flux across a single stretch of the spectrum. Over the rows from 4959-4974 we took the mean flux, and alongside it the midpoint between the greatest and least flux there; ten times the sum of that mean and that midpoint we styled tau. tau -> 141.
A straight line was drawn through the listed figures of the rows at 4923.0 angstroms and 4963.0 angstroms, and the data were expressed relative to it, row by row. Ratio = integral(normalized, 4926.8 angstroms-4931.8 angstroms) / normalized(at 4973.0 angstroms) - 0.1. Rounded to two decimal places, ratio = 3.35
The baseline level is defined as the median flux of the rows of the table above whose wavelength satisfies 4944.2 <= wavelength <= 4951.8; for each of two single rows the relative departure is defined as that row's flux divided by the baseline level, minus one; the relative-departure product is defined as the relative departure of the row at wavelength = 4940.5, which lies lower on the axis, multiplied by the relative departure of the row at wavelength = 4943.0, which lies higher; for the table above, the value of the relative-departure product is 0.011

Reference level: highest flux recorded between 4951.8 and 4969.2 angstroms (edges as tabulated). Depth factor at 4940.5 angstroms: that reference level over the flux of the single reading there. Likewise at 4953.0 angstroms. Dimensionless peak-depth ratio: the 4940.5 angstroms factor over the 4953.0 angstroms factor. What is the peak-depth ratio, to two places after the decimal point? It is 1.06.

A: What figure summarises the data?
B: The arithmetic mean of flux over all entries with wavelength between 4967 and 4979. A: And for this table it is 7.7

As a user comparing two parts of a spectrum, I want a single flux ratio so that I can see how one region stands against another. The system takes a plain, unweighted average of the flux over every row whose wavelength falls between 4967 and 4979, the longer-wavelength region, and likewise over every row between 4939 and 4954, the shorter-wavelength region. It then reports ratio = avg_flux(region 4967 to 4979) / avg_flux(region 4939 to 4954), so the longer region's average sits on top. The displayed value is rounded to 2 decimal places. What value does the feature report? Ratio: 0.71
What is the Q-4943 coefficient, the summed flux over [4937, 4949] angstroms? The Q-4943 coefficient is 53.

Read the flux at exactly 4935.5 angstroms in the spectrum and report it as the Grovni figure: 10.2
